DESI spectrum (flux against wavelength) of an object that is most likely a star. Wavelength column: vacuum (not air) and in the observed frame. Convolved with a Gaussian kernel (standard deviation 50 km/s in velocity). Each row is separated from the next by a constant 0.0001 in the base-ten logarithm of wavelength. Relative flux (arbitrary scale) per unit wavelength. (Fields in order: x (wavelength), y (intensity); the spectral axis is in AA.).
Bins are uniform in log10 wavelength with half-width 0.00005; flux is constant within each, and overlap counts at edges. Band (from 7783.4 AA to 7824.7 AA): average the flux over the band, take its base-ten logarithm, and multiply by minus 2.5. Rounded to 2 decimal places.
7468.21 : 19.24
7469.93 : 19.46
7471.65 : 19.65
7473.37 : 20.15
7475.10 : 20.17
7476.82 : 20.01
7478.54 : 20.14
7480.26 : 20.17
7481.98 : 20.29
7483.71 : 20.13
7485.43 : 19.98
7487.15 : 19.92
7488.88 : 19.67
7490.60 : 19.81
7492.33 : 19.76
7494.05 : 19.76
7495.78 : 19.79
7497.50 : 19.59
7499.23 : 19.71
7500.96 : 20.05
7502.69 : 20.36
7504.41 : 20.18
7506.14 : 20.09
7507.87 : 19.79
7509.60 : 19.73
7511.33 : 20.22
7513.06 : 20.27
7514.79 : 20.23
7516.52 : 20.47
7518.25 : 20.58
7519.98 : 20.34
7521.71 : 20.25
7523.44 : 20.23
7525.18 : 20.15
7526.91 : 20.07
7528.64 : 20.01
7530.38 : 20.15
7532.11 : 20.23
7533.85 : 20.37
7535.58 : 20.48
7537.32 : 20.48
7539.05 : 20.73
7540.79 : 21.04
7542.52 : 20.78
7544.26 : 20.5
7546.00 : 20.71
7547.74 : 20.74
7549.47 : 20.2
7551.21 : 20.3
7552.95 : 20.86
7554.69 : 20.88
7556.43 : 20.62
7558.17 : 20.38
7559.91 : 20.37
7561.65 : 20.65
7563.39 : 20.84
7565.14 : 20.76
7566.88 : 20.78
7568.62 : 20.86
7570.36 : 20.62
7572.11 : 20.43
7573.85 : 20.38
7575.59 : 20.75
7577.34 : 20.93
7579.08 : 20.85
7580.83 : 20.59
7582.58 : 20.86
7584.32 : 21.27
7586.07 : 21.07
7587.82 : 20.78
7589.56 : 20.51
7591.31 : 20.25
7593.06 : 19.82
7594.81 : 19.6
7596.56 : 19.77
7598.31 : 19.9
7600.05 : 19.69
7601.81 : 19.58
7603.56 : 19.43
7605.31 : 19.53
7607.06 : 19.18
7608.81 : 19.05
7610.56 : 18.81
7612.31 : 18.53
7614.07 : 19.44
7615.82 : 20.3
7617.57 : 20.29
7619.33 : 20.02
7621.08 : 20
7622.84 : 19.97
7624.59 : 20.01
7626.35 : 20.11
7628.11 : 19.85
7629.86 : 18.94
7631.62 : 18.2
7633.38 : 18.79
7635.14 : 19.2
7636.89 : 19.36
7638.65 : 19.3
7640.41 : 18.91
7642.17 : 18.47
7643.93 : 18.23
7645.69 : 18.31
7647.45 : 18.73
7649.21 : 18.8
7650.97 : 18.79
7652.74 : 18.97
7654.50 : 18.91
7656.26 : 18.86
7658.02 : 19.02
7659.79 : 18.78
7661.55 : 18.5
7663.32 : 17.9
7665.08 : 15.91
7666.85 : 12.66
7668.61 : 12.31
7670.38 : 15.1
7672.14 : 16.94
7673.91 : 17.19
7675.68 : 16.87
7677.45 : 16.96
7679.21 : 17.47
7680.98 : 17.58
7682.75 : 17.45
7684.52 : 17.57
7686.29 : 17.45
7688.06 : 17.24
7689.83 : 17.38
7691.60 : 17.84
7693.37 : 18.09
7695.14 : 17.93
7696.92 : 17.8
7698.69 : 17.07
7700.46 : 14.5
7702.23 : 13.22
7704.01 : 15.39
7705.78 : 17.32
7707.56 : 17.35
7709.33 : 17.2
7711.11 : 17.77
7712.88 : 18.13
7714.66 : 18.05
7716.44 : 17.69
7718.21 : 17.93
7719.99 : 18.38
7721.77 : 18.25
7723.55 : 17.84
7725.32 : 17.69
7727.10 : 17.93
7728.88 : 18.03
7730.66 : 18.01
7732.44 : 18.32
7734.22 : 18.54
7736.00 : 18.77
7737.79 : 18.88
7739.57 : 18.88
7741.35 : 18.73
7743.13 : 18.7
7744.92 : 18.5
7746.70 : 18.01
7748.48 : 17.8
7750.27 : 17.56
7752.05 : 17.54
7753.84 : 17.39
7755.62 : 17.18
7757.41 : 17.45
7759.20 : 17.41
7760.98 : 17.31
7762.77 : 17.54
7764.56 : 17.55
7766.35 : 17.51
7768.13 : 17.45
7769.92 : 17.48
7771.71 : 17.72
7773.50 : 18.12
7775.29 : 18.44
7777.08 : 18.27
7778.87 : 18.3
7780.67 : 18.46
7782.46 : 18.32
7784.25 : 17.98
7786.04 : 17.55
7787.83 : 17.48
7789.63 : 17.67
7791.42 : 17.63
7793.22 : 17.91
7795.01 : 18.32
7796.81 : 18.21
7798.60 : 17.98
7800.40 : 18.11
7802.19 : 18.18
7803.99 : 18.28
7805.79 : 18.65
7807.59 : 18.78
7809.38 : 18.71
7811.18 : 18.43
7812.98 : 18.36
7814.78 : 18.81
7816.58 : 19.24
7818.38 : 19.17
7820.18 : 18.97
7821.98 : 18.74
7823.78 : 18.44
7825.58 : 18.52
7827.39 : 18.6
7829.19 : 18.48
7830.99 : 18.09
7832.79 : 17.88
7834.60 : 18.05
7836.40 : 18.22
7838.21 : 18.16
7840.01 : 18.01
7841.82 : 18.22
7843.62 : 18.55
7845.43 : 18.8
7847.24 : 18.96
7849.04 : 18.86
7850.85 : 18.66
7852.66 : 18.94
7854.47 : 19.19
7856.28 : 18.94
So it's -3.16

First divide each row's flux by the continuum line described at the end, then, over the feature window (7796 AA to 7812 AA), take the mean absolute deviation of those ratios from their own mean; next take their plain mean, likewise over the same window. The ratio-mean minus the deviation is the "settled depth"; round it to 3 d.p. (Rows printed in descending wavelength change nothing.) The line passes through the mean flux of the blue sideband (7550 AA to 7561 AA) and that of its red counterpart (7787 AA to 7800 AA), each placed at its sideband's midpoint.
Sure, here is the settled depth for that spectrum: 1.018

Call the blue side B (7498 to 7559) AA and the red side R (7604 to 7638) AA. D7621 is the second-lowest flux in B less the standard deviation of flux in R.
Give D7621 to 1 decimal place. 19.1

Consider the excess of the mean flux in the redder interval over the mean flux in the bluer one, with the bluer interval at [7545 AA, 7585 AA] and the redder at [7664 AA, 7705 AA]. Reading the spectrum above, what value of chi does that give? -4.2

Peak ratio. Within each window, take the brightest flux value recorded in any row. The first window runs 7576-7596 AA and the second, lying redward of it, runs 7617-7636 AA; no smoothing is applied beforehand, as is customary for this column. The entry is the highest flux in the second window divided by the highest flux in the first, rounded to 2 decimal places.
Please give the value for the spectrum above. 0.95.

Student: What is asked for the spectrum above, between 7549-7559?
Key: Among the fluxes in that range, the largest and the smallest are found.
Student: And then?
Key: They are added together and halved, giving 20.5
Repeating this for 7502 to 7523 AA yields 20.2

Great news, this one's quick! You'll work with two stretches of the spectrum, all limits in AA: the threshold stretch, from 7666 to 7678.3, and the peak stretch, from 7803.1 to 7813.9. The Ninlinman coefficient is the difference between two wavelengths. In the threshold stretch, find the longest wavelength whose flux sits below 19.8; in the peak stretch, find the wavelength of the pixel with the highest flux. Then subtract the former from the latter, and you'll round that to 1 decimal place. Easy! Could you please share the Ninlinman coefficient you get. 130.1 AA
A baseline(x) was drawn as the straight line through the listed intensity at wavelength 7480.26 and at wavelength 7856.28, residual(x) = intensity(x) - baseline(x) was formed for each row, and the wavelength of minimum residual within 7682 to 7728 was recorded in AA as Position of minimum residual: 7702.23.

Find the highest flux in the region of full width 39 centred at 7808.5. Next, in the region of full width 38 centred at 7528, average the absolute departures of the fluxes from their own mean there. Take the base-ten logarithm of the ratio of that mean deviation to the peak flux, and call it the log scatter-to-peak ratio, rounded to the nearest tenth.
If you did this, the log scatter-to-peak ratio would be -1.9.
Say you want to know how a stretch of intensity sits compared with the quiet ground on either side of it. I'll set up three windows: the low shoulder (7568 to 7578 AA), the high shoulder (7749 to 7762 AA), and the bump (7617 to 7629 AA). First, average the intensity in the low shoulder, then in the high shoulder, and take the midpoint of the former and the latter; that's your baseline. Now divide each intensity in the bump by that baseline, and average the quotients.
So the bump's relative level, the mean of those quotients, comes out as 1.05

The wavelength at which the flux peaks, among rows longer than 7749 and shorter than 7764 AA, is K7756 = 7750.27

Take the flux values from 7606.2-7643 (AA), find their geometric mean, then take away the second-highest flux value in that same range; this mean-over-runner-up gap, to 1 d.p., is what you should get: -0.9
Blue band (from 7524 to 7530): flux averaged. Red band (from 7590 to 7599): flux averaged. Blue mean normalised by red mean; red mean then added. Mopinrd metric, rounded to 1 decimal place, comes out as 20.9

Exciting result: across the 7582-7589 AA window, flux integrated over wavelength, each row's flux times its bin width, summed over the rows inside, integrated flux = 147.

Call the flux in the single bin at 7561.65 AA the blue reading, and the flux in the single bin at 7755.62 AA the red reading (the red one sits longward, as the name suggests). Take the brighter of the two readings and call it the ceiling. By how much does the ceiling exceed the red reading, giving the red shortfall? 3.5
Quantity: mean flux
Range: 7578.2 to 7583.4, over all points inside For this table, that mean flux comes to 20.8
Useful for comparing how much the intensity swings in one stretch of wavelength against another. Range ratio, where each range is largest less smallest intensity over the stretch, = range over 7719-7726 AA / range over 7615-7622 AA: 2.3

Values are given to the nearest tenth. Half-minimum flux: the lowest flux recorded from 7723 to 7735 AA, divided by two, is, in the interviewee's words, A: 8.8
